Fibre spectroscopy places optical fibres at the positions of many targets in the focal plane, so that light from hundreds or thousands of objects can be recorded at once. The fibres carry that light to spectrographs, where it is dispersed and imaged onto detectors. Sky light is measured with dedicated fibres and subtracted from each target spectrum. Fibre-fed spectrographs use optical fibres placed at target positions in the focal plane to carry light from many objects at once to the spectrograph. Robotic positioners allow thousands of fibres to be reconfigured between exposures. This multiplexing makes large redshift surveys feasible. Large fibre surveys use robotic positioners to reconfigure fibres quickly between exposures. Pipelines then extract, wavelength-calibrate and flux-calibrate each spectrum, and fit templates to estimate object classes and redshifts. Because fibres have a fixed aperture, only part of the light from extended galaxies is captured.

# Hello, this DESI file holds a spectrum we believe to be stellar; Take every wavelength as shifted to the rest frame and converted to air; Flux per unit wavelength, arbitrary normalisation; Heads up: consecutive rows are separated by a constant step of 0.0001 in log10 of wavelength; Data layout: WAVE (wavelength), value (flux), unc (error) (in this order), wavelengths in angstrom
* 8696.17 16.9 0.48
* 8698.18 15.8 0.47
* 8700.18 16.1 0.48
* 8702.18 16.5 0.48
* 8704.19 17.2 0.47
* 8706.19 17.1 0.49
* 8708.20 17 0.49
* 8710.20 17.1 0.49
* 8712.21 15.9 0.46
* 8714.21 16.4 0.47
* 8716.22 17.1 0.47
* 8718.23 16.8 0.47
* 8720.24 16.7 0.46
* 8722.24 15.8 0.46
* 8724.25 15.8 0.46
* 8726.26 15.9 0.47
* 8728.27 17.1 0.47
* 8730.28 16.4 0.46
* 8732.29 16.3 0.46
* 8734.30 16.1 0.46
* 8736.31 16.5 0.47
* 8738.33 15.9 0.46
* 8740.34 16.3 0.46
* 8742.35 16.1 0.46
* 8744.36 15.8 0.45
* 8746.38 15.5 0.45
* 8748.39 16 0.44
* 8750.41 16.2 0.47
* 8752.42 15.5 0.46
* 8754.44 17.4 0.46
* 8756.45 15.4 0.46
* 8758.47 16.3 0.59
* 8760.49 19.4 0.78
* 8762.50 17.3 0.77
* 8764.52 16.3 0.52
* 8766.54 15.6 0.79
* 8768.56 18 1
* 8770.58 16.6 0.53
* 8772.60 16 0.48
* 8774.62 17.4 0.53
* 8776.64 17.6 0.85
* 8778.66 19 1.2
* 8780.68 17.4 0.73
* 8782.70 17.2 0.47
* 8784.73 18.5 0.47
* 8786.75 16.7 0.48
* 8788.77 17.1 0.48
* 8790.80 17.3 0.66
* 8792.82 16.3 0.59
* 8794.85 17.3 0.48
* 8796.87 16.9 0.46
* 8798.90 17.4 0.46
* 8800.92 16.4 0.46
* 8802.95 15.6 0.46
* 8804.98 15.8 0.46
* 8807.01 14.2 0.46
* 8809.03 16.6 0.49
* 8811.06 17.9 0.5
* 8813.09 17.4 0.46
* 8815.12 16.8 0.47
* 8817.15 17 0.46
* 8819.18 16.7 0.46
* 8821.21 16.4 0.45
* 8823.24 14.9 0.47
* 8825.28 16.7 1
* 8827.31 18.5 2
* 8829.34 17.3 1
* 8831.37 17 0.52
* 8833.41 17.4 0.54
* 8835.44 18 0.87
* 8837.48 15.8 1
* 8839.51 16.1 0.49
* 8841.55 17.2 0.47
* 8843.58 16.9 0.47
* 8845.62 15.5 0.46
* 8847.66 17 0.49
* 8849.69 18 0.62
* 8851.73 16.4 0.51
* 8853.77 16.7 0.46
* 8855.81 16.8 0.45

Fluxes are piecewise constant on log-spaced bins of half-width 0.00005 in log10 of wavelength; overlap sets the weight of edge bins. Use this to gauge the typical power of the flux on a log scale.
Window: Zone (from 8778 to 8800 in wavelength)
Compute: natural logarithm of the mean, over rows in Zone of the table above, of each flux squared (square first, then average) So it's 5.71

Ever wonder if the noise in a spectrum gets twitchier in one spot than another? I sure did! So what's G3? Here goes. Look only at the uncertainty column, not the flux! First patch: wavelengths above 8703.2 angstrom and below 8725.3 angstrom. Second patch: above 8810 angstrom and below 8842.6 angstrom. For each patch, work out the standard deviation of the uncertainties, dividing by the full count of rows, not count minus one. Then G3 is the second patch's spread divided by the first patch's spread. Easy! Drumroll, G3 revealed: 33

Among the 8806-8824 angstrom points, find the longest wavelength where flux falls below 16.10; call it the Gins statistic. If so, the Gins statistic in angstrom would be 8823.24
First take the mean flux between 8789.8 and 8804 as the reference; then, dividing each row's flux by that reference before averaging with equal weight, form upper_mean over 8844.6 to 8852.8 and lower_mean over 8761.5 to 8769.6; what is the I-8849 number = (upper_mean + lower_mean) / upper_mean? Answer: 2.00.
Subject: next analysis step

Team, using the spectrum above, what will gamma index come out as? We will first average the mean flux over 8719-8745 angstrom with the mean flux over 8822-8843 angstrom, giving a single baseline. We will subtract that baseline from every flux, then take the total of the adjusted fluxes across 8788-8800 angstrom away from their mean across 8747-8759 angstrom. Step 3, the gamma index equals -3.4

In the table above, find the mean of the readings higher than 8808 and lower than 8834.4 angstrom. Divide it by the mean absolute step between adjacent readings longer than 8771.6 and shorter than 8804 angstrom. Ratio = 19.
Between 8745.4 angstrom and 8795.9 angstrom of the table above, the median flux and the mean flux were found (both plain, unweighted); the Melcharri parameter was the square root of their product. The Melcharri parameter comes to 17.0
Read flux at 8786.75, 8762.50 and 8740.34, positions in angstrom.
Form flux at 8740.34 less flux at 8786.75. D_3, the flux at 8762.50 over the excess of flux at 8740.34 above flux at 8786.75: -43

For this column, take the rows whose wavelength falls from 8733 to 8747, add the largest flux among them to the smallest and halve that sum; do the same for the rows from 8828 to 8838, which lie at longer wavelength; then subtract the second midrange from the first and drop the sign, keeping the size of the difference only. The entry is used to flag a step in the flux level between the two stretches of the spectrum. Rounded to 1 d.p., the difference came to 0.9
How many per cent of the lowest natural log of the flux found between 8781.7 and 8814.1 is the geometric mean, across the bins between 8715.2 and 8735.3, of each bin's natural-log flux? 105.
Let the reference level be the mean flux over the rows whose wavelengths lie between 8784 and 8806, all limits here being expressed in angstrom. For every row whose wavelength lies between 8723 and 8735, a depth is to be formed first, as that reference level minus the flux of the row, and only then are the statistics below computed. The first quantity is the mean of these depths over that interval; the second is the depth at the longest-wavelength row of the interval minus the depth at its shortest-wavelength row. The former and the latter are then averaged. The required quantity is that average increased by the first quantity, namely 0.7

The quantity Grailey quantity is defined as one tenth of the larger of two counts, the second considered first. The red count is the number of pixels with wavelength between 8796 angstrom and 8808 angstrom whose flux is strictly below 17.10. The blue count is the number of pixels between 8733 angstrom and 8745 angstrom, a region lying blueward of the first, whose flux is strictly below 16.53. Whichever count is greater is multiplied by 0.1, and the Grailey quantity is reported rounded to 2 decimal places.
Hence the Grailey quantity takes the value 0.60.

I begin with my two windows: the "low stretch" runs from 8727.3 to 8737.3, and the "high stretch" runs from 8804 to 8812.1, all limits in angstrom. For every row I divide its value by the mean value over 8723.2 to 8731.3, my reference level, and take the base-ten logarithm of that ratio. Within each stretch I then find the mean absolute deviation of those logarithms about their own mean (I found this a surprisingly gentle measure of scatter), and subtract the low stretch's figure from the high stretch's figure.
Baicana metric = 0.024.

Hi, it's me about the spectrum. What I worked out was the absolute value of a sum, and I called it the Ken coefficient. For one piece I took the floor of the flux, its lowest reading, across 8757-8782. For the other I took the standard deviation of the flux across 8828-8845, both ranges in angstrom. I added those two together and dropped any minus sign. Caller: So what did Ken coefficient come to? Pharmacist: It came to 16.3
